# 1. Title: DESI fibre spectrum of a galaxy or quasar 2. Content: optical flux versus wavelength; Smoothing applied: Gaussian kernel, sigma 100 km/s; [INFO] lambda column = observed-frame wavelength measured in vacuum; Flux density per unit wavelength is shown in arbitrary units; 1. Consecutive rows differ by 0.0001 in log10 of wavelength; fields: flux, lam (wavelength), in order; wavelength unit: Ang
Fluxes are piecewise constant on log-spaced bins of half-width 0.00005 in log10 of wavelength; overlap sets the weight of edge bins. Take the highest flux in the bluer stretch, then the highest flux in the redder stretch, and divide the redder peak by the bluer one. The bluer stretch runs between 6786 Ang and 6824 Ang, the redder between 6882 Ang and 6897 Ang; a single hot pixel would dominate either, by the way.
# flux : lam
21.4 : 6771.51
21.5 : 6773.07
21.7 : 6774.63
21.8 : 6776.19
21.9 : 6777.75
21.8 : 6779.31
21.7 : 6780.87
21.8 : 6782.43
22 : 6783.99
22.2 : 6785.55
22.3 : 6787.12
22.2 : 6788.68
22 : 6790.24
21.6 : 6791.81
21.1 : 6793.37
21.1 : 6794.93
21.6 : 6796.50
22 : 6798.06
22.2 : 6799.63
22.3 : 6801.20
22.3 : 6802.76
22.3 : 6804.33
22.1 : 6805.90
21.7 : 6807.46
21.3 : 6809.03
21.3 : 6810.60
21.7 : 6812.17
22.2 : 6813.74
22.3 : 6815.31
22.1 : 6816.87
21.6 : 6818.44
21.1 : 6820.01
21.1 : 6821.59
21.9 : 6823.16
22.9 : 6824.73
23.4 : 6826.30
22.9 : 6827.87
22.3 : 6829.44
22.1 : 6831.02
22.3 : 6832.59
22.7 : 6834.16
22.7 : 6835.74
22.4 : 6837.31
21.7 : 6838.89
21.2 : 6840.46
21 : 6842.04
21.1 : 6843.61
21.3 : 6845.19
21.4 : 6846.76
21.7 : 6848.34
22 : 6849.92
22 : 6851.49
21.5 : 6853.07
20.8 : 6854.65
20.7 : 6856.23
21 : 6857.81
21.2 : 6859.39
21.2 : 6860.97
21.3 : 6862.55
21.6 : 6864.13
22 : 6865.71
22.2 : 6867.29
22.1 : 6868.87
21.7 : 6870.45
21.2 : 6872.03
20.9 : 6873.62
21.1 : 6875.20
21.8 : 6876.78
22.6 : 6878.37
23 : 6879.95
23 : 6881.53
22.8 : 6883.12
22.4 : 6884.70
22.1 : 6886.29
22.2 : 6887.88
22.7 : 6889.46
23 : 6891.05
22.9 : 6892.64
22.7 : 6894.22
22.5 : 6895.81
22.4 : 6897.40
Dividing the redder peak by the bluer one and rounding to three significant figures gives 1.03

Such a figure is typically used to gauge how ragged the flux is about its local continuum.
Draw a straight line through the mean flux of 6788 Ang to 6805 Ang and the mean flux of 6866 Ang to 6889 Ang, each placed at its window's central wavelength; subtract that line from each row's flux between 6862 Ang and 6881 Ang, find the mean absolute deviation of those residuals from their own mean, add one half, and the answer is 0.989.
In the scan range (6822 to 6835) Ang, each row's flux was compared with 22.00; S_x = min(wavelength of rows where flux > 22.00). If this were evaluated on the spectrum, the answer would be 6824.73 Ang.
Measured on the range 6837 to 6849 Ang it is 6837.31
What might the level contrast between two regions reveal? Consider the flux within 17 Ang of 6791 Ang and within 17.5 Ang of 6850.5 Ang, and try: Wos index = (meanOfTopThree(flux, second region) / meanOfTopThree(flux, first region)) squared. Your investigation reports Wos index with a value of 1.03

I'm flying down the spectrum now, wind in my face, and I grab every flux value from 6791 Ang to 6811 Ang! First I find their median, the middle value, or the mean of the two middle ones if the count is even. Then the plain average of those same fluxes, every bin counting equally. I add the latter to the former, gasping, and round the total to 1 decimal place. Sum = 43.5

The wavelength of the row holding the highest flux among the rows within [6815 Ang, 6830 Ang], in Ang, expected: 6826.30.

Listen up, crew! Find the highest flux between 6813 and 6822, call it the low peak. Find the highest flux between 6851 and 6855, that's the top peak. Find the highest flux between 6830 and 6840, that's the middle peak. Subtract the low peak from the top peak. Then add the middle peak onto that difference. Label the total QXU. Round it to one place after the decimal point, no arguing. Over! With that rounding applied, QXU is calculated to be 22.4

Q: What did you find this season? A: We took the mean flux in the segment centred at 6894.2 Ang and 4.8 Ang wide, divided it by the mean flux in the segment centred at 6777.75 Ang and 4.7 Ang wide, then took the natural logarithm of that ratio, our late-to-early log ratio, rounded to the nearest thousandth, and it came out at 0.039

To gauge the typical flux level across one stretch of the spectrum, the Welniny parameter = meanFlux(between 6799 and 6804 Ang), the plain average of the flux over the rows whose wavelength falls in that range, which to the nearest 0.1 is 22.3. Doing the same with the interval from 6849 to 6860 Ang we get 21.3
